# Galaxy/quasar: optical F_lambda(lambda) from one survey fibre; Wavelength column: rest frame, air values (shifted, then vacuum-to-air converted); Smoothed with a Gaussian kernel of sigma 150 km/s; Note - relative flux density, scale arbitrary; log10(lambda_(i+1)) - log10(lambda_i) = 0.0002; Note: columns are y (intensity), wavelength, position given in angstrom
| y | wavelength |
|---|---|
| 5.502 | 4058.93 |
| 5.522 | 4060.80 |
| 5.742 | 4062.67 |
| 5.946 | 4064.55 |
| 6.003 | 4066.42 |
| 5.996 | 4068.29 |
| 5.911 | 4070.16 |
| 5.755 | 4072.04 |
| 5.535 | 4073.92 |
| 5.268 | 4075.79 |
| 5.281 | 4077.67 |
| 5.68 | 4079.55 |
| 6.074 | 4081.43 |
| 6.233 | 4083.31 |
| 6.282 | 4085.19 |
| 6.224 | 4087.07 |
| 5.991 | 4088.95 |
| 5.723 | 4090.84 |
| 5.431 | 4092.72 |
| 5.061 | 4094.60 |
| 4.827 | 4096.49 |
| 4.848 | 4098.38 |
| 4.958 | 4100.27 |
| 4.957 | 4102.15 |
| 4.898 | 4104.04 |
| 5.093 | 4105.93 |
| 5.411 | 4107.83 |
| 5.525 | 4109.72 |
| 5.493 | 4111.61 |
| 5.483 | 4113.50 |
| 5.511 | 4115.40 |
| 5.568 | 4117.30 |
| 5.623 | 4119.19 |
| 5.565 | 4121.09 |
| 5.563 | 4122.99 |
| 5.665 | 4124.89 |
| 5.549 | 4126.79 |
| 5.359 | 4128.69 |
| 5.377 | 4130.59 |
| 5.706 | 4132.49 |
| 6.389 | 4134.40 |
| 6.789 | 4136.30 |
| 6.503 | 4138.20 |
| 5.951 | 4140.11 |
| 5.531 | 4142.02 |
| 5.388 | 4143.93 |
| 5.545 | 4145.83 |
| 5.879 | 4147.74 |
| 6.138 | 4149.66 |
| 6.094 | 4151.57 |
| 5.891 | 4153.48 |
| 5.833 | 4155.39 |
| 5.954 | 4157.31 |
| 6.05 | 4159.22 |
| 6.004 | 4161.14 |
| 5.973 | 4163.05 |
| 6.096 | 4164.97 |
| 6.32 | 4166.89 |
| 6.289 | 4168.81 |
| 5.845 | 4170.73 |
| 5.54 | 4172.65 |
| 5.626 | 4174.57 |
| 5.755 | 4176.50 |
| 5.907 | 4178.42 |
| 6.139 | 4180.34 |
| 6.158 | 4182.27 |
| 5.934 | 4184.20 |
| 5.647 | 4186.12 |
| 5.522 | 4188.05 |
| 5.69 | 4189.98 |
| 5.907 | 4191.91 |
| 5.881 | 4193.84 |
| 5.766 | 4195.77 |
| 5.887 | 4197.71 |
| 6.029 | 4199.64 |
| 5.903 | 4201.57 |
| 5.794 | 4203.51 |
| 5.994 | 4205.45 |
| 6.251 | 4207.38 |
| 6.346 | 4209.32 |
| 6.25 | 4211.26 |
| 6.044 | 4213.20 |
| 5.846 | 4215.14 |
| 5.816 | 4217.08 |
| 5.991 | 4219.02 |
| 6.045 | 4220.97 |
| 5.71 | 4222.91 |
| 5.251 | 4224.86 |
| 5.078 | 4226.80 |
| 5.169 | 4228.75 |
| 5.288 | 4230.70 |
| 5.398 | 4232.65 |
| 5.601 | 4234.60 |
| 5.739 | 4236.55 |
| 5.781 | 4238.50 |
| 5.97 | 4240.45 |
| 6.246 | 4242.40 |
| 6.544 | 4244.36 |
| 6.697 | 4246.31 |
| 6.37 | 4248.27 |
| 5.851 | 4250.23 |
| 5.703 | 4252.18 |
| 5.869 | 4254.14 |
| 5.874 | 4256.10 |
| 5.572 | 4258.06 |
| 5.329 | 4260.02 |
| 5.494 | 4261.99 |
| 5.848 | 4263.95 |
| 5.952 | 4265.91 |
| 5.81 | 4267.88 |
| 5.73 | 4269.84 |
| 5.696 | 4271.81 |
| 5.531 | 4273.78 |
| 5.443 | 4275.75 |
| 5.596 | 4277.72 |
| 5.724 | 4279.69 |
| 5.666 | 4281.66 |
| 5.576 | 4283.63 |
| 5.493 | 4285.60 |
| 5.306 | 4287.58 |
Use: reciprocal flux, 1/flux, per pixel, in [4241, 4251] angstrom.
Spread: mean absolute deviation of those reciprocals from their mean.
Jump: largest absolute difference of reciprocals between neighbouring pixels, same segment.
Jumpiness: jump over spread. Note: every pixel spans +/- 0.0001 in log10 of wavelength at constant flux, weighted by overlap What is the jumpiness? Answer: 2.3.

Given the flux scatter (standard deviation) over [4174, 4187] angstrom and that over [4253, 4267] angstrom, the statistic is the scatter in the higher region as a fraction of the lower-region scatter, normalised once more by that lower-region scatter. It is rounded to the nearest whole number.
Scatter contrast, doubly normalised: 5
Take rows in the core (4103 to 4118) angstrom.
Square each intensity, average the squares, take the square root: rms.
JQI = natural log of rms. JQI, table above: 1.68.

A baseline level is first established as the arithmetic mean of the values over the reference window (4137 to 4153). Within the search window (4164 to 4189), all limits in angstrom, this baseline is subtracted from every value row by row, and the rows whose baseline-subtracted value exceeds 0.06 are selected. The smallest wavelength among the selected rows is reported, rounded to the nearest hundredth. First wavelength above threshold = 4164.97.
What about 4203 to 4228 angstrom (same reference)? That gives 4205.45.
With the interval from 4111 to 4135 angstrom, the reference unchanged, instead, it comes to 4134.40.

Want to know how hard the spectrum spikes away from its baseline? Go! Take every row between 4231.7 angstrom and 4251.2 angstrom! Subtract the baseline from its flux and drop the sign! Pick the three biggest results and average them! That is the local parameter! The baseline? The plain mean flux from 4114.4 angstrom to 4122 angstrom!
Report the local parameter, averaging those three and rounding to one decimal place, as 1.0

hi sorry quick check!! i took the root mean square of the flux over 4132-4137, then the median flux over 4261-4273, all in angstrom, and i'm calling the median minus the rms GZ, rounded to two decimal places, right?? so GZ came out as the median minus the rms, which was -0.54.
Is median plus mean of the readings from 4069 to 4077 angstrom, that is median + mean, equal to 11.3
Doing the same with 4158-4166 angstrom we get 12.1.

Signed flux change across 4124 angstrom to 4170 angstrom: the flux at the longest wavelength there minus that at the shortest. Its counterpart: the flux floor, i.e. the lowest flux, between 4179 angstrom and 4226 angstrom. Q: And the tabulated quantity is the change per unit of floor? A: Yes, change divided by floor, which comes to 0.12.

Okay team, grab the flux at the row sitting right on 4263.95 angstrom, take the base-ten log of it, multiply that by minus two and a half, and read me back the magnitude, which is -1.92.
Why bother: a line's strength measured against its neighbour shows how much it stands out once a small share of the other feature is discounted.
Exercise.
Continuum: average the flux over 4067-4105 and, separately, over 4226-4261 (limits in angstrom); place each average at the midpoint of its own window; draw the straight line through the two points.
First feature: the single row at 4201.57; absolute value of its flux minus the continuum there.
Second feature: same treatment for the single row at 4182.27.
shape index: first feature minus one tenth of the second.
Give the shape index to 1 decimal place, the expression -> 0.1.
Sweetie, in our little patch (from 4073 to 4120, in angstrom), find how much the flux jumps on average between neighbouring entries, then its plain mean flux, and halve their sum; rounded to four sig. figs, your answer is 2.817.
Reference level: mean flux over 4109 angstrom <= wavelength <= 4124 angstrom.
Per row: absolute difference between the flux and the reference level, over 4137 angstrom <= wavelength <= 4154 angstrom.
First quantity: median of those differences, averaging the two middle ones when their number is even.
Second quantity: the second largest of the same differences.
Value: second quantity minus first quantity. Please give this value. 0.25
